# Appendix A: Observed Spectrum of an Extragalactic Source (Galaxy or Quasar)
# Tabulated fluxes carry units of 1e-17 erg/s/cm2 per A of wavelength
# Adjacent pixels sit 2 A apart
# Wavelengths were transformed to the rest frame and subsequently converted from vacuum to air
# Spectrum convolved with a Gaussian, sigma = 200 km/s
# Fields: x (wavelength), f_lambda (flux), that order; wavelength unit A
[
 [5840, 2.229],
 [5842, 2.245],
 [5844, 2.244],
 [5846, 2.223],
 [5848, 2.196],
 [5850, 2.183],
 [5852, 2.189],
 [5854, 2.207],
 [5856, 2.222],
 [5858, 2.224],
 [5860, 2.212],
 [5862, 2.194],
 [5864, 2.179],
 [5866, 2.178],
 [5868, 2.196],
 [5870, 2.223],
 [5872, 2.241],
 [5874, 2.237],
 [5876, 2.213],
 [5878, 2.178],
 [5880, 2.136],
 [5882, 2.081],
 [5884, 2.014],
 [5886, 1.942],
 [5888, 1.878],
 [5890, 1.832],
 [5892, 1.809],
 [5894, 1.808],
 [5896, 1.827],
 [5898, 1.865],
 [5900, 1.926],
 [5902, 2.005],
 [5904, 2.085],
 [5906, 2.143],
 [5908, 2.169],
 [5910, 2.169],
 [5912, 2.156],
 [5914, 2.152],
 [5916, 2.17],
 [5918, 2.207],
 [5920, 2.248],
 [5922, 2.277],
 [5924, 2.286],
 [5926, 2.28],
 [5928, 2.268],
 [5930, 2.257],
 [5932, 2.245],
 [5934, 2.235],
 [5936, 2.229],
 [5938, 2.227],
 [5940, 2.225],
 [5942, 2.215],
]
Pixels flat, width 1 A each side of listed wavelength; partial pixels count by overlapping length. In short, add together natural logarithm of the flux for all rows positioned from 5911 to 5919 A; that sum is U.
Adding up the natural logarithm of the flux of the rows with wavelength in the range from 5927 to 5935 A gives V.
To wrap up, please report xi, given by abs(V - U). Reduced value 0.14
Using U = 3.10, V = 3.25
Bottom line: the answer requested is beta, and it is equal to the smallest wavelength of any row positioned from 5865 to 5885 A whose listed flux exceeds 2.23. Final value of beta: 5872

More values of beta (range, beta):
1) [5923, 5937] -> 5924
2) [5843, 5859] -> 5844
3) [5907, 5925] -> 5920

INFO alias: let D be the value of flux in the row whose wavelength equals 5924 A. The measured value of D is 2.286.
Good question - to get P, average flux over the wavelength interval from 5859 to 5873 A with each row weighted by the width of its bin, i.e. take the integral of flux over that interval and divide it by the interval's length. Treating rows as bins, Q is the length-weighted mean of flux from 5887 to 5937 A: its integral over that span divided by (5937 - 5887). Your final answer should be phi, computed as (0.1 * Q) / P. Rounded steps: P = 2.20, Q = 2.10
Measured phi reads 0.095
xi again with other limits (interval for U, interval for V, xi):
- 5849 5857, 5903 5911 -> 0.11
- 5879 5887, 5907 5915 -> 0.23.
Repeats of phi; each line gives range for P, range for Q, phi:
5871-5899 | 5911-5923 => 0.110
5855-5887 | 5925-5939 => 0.104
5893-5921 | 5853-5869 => 0.107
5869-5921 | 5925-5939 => 0.109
